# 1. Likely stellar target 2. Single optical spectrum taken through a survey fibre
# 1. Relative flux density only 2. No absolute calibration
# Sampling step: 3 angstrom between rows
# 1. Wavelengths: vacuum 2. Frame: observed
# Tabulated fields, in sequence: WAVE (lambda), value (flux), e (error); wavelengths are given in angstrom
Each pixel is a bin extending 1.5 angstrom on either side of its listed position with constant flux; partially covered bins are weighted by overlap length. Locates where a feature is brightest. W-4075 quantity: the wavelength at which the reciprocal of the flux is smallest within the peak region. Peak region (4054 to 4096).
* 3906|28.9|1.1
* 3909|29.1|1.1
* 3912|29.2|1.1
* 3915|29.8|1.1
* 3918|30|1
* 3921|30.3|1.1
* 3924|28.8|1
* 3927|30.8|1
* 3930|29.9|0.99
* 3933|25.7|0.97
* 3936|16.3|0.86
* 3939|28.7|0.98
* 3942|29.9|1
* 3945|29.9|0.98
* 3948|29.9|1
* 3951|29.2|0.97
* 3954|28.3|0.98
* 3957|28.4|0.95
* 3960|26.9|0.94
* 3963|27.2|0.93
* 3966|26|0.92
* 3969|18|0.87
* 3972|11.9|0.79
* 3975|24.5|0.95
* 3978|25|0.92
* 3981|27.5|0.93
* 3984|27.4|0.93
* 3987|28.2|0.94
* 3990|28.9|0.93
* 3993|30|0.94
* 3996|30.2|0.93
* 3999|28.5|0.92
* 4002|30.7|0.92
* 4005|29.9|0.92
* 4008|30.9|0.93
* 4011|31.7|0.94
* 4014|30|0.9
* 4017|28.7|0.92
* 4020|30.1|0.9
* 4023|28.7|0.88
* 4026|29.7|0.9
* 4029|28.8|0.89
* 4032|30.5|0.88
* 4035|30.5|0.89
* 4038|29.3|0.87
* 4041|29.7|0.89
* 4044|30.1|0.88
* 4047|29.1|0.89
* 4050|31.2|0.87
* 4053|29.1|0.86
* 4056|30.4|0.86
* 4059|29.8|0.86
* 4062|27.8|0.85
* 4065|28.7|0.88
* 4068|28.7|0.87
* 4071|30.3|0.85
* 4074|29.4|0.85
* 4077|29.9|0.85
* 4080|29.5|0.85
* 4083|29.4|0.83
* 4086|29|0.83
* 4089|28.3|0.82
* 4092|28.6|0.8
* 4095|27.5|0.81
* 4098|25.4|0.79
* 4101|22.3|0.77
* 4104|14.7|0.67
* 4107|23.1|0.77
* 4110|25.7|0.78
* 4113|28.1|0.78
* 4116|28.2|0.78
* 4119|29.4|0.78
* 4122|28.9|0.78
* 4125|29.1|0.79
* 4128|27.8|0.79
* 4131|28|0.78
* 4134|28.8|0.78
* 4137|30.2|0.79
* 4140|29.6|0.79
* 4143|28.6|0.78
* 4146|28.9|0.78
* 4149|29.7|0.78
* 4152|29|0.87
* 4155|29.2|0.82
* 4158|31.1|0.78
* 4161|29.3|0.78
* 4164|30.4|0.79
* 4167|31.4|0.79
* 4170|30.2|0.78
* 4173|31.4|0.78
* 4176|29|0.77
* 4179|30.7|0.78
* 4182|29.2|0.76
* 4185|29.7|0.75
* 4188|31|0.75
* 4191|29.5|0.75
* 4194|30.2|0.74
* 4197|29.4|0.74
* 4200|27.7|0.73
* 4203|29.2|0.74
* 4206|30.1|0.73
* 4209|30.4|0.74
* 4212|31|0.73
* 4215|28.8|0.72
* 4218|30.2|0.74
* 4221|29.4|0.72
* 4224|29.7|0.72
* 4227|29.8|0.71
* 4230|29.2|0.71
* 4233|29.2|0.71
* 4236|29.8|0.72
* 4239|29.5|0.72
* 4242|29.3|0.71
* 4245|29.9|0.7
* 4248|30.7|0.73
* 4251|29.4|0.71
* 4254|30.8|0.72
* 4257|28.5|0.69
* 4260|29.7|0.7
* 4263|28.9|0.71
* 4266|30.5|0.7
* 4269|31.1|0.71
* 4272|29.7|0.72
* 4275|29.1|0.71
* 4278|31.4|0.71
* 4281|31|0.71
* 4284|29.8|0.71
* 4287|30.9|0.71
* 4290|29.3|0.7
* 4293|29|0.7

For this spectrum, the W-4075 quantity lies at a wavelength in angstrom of 4056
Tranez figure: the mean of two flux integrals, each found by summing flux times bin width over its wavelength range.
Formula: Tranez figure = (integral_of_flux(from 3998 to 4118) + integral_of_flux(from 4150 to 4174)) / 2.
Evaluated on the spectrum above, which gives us 2076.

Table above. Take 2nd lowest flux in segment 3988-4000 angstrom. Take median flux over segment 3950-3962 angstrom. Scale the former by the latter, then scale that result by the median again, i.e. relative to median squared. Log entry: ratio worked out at 0.0360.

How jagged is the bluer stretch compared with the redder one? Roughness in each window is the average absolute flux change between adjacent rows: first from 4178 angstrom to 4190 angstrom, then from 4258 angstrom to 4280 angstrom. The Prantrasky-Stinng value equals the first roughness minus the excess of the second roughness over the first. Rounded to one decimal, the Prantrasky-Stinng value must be 1.0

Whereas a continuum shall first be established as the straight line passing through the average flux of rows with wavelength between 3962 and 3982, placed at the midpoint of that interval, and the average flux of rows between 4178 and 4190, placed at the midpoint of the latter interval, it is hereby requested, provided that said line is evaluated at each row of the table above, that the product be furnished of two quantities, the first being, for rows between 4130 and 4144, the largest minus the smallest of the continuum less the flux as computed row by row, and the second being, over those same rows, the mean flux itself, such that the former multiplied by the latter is 57.9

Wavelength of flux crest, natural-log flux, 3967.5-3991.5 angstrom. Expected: 3990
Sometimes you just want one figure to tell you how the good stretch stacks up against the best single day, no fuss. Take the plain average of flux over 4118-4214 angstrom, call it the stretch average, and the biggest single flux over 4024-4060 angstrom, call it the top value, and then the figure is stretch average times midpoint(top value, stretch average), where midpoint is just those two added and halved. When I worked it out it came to 901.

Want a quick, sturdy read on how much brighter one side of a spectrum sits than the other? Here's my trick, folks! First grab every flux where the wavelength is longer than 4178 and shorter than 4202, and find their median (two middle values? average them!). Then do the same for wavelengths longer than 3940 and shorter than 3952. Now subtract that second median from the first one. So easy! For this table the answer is -0.3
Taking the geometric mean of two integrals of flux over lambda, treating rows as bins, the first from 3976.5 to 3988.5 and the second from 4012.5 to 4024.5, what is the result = 338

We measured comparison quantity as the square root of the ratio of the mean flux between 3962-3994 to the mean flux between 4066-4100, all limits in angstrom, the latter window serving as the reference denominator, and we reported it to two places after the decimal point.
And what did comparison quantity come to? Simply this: 0.93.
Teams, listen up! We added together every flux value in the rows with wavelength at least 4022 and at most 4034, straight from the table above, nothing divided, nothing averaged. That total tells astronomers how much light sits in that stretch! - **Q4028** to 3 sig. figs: 118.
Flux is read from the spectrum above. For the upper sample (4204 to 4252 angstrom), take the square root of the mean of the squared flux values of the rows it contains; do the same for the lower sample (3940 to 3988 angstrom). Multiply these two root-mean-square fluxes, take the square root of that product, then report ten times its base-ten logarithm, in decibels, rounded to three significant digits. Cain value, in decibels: 14.5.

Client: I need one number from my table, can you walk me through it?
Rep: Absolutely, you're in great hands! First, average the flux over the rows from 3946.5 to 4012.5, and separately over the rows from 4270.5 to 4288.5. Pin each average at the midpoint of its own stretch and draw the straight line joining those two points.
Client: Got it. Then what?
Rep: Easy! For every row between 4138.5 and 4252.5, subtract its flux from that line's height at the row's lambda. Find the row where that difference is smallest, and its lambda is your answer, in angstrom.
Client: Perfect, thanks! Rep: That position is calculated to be 4167 angstrom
